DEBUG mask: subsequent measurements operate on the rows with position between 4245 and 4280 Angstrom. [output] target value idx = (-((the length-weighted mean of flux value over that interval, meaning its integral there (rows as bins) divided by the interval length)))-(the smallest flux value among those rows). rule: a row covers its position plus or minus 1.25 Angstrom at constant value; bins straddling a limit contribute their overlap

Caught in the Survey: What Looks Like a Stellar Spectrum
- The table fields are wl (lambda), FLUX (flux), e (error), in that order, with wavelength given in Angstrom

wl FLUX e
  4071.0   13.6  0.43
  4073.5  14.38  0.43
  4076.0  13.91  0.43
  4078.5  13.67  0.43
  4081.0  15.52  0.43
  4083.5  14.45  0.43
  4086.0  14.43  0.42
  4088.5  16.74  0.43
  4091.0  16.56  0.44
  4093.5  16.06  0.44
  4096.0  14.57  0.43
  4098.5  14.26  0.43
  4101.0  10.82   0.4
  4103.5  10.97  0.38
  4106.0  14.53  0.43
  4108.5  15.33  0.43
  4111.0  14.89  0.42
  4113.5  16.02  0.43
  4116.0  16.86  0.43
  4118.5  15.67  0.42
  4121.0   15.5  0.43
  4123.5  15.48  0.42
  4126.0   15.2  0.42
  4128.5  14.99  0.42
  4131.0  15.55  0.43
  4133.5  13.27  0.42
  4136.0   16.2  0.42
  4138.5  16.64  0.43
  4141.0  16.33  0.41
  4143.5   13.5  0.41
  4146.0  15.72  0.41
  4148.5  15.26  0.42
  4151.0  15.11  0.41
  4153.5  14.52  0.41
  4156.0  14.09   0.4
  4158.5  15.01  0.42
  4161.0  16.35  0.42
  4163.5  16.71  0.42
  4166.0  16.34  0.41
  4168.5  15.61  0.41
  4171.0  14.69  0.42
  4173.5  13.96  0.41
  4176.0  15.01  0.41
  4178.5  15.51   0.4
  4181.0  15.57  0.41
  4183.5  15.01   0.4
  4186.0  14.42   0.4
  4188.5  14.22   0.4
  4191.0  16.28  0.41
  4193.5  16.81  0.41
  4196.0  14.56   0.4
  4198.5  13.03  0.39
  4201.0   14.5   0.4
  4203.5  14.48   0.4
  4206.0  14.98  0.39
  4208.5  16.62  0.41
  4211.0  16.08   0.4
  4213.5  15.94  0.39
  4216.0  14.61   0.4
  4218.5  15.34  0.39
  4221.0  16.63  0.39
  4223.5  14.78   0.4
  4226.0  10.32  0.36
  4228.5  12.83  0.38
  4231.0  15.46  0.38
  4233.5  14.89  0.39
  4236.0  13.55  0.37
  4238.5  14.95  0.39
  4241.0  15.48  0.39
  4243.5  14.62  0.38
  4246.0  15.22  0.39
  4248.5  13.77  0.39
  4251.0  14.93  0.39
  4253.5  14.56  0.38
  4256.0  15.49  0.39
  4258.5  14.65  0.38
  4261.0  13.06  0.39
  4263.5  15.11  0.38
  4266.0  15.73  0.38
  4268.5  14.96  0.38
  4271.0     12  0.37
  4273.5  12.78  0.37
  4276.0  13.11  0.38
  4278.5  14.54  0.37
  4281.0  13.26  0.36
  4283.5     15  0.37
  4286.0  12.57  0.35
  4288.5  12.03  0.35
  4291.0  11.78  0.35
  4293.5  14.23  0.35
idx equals -26.3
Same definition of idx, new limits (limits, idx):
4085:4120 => -25.7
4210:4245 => -25.0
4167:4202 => -28.0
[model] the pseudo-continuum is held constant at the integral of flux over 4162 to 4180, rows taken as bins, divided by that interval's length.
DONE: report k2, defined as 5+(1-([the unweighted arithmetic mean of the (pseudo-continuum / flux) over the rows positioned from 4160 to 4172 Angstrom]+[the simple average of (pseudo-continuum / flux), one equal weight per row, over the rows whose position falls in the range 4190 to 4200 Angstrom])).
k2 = 4.00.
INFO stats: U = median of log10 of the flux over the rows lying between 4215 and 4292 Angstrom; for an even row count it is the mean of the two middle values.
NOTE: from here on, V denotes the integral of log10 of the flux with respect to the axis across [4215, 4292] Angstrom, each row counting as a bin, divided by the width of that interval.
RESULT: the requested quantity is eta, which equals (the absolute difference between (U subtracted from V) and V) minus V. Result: 0.0169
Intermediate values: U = 1.165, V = 1.15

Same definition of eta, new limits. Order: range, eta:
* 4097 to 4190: 0.0074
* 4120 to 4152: 0.0063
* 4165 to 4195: 0.0003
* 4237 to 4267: 0.0052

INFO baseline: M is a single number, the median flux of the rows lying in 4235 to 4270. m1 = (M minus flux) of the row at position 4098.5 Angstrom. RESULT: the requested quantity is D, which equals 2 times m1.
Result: 1.4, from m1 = 0.68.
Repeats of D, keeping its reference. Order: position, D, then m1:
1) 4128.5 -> -0.1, -0.05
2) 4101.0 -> 8.2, 4.12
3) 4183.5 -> -0.1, -0.07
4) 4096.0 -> 0.7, 0.37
